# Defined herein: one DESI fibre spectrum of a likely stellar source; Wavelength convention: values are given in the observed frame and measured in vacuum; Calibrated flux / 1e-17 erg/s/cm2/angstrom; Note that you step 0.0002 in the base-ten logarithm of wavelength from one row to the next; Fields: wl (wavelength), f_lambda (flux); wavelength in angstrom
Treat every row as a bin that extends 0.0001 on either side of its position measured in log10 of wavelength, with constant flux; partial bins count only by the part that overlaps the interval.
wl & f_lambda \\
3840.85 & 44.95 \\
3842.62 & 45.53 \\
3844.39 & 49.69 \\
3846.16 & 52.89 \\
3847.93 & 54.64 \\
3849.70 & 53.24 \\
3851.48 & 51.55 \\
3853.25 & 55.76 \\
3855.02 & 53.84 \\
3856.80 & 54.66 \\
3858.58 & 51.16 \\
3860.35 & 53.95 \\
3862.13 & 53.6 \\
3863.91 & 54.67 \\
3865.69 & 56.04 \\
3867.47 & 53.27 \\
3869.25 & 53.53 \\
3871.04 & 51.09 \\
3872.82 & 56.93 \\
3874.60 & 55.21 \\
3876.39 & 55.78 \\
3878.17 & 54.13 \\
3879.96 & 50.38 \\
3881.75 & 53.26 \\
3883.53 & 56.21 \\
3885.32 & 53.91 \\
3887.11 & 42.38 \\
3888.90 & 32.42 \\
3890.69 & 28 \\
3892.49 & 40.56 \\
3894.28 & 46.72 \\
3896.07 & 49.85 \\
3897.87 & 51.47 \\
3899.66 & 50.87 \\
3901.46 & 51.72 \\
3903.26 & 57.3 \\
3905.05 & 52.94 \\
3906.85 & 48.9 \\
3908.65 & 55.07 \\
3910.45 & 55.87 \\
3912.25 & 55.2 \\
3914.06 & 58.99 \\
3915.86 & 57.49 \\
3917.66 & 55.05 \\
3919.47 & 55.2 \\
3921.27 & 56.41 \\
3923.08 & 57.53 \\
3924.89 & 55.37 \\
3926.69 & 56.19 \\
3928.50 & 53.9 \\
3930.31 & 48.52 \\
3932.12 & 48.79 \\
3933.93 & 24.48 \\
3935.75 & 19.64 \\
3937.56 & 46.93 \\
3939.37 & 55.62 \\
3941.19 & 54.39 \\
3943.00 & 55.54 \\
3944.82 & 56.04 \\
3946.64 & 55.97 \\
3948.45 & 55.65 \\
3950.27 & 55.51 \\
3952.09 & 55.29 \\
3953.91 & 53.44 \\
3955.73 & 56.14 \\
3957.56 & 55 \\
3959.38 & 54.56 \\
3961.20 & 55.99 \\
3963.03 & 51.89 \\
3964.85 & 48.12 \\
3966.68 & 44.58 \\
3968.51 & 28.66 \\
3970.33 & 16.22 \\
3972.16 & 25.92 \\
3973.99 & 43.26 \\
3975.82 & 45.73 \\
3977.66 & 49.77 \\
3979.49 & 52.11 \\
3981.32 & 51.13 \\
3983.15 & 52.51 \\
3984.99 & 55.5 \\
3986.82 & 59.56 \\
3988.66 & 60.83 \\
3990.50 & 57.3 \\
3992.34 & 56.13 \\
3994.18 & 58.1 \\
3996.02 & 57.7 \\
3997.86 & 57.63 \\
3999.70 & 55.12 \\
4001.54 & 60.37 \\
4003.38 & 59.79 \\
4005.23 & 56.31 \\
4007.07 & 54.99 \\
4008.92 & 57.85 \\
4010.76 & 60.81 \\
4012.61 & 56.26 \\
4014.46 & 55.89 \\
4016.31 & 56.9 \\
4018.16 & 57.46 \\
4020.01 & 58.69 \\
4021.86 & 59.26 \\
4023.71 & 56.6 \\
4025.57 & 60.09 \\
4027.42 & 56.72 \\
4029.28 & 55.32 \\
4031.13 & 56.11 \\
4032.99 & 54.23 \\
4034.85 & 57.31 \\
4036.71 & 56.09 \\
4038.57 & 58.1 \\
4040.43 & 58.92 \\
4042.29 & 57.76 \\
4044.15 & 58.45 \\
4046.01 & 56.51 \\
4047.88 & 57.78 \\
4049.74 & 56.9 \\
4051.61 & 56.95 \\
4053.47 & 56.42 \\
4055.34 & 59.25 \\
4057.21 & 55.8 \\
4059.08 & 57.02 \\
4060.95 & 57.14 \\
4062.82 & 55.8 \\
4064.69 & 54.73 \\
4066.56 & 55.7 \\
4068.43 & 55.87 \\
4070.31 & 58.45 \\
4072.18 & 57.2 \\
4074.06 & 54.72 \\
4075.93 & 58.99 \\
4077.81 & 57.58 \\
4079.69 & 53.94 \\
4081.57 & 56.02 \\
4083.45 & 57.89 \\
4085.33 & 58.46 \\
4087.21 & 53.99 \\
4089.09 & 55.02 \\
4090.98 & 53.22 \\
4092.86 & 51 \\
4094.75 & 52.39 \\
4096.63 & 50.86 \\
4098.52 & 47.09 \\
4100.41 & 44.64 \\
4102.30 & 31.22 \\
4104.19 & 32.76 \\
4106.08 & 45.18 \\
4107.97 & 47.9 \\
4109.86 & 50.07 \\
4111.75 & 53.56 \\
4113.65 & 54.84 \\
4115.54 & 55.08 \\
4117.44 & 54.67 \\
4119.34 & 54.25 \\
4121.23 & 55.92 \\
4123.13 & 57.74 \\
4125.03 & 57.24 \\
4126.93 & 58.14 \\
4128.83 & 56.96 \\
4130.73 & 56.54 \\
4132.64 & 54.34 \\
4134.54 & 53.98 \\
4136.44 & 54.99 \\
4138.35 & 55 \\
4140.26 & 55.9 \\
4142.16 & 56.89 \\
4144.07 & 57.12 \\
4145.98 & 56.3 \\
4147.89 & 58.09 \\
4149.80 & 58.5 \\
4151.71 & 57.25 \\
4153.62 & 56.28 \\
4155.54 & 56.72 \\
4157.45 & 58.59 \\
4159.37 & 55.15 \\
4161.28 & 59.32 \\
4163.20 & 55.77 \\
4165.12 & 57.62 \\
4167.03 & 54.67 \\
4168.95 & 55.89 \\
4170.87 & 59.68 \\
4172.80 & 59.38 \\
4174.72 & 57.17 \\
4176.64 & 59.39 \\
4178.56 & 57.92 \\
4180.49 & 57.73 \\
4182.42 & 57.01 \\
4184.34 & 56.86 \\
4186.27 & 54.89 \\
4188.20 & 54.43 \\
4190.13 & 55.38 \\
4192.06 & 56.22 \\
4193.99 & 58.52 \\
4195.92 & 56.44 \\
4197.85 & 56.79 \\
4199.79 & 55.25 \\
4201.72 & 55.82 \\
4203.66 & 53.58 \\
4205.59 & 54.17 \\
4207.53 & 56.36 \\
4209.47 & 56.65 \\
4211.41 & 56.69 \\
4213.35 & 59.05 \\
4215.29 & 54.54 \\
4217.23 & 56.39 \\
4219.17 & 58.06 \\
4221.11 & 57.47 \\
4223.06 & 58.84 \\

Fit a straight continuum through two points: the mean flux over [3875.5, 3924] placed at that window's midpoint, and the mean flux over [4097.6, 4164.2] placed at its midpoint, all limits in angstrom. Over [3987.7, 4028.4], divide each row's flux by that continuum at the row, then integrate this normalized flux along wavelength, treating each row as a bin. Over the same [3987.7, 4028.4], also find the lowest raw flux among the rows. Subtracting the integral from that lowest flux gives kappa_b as 10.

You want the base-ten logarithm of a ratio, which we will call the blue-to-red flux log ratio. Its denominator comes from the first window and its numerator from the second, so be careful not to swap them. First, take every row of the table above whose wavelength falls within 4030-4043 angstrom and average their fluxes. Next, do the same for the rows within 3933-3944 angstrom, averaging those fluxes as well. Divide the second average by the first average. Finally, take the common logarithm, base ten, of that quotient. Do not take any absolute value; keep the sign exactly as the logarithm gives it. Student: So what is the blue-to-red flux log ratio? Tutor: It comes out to -0.12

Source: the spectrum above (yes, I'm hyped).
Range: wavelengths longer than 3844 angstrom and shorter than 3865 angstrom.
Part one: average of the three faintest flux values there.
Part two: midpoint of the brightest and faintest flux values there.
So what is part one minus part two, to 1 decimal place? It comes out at -1.9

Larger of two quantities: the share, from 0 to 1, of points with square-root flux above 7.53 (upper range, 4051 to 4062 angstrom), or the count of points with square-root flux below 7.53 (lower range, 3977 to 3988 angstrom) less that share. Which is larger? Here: 4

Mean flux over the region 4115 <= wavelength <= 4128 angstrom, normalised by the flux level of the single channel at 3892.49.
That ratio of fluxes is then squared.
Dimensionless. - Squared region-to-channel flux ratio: 1.92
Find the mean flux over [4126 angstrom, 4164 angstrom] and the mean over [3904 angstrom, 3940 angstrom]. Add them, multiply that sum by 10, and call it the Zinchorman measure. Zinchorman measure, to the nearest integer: 1075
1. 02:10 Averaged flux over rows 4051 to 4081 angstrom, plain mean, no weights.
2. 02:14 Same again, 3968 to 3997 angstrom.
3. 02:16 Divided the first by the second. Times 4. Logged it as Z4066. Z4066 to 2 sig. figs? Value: 4.7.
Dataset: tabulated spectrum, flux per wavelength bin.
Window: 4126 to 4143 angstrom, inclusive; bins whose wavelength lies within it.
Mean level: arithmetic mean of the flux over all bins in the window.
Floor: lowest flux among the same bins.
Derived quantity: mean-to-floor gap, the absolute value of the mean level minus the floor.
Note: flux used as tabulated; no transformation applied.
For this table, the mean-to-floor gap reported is 1.9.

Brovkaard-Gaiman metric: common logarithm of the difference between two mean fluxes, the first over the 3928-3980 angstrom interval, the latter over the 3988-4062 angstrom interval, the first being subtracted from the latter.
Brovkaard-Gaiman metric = 1.01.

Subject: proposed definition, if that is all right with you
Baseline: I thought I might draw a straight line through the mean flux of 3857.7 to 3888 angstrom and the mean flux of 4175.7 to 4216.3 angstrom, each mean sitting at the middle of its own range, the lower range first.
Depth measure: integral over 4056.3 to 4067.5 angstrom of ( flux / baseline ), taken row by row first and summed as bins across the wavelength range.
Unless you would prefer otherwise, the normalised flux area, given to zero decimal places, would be 11 angstrom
